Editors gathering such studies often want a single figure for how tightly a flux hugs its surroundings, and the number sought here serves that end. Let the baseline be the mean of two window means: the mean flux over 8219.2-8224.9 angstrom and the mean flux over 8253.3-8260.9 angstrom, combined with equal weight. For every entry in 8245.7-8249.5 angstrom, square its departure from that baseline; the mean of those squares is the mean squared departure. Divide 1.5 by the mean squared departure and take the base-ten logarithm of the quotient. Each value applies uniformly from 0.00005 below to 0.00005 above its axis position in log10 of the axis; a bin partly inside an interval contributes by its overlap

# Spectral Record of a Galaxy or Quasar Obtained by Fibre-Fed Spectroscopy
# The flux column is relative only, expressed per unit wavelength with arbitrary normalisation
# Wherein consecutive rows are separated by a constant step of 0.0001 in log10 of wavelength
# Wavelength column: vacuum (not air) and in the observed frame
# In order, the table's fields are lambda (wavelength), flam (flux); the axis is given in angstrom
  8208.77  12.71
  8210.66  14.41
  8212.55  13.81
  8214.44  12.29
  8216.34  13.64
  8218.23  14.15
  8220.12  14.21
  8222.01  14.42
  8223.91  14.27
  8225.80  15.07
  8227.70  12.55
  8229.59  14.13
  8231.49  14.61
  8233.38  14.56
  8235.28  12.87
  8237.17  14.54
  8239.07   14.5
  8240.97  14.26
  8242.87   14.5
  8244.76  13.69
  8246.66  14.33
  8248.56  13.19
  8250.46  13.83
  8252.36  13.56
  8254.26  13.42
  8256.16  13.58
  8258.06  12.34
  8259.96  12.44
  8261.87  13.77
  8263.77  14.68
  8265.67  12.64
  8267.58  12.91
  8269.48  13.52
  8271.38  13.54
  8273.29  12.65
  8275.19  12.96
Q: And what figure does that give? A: 0.64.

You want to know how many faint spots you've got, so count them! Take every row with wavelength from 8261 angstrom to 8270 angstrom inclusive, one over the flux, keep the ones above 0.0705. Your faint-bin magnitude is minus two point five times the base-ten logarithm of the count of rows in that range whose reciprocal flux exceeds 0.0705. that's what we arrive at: -1.51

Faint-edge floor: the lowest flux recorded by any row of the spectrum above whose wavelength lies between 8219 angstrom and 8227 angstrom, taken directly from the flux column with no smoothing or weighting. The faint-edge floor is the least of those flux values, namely 14.21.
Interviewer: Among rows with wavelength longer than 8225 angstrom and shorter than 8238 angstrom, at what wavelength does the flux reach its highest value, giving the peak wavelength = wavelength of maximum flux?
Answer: 8225.80 angstrom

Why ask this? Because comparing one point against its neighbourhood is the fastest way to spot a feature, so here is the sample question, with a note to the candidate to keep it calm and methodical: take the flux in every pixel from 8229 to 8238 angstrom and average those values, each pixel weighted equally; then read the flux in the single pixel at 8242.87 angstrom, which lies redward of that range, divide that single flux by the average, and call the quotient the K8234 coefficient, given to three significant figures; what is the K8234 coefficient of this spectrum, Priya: 1.03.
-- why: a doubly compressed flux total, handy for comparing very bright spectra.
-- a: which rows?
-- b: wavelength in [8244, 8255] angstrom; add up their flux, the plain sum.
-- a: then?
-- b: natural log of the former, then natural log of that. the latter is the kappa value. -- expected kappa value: 1.48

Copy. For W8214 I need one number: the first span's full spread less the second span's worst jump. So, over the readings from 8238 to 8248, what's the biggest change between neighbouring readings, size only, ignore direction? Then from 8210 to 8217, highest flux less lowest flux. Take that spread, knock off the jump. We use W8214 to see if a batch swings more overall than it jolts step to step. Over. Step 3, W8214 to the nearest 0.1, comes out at 1.3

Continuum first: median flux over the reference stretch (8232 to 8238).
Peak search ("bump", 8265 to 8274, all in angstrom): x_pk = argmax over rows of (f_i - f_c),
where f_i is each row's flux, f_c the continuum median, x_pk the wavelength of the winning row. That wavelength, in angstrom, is 8271.38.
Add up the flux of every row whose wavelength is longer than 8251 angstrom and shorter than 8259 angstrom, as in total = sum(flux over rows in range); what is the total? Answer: 53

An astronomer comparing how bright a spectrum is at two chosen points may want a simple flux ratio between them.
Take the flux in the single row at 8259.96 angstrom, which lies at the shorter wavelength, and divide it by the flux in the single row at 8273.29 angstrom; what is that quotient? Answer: 0.98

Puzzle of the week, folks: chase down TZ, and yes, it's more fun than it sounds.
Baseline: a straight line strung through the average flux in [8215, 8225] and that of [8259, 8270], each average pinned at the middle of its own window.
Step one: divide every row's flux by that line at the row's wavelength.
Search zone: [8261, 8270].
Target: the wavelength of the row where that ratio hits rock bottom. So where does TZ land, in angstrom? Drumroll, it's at 8265.67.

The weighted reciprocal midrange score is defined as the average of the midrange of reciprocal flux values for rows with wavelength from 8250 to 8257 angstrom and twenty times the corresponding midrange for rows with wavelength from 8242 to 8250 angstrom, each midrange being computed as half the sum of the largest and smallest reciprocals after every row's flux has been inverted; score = 0.761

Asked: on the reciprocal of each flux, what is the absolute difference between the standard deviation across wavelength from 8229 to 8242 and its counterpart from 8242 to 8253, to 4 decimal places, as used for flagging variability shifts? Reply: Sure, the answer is 0.0007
